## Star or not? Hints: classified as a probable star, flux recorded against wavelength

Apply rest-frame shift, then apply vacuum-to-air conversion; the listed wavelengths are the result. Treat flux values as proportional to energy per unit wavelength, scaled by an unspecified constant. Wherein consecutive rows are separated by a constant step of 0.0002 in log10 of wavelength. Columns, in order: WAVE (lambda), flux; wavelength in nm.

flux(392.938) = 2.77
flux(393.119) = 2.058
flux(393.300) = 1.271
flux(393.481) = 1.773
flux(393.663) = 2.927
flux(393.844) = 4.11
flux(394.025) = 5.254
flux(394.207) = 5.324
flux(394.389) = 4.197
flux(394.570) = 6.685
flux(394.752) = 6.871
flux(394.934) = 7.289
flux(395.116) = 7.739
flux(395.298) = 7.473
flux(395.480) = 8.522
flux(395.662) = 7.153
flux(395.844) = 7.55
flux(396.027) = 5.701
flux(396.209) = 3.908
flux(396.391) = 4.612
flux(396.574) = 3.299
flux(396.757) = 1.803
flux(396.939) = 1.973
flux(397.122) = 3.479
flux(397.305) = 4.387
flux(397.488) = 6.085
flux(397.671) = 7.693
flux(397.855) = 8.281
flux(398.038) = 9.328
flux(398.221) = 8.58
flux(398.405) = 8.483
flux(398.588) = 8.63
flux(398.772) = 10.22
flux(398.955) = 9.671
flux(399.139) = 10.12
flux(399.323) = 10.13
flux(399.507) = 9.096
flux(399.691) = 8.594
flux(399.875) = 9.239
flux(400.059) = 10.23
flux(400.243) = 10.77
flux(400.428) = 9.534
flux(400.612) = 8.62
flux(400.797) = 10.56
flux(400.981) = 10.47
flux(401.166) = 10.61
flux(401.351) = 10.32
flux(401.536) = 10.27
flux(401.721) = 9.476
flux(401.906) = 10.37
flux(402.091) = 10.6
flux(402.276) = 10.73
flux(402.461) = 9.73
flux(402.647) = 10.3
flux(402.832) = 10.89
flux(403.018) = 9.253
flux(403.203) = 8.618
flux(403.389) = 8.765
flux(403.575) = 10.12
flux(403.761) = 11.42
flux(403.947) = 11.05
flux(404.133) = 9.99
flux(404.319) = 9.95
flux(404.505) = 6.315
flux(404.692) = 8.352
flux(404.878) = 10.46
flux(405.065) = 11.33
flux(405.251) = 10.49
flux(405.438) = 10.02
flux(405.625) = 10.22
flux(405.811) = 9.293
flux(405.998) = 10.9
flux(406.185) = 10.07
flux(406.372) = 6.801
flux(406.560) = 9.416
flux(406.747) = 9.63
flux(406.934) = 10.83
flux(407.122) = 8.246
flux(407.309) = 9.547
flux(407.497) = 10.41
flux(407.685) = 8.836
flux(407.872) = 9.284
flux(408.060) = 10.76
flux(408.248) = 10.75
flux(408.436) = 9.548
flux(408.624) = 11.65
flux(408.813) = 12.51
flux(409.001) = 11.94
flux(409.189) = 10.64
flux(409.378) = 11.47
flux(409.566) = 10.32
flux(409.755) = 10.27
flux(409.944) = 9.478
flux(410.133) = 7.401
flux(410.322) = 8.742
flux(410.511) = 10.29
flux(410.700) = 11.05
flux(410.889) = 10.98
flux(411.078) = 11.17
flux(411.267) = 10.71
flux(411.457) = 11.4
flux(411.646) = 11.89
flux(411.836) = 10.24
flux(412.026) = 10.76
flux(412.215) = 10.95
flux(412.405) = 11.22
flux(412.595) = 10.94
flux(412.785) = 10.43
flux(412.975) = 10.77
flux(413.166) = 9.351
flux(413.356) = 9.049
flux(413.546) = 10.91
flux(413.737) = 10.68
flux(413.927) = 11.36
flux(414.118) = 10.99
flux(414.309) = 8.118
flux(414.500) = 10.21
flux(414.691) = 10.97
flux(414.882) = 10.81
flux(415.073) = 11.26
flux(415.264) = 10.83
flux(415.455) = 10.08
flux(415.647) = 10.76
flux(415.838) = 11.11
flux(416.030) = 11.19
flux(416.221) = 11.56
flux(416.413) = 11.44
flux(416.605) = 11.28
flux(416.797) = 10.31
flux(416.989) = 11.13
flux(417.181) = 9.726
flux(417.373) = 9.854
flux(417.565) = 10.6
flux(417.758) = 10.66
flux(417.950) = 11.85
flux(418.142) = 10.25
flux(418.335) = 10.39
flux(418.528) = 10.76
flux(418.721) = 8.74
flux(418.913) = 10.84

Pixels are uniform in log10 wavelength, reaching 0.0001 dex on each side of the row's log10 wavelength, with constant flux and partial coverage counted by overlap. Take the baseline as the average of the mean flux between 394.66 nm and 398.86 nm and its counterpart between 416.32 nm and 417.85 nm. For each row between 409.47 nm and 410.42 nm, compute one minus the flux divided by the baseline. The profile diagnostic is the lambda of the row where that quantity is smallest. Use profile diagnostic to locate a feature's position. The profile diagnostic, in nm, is 409.566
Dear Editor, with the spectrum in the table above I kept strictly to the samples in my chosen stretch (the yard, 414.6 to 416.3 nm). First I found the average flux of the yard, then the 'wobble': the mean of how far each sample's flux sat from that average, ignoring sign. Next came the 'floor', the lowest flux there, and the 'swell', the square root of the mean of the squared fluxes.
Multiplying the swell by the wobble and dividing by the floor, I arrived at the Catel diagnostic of 0.32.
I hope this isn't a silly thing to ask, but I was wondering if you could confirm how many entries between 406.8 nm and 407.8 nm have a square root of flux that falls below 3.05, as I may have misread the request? 2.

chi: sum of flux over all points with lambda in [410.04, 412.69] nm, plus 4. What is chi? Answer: 152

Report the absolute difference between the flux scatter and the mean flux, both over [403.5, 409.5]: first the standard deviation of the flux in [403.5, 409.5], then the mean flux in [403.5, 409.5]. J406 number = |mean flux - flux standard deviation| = 8.7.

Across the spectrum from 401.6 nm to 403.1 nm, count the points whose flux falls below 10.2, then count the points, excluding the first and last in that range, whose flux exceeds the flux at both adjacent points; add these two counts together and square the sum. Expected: 25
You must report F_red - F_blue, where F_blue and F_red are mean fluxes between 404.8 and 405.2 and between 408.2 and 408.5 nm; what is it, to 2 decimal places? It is -0.75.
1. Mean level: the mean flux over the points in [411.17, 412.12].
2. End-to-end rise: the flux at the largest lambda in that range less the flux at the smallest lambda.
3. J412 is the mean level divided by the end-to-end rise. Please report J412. 220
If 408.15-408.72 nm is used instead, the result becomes 12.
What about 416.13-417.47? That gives -6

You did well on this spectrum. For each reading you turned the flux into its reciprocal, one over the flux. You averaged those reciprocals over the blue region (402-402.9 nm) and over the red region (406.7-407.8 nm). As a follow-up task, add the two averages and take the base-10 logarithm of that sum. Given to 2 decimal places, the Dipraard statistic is -0.70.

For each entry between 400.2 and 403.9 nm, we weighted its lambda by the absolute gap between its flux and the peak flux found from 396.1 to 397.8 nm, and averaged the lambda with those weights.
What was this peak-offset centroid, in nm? 401.98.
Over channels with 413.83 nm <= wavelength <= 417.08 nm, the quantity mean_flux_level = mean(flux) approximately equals 10.8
